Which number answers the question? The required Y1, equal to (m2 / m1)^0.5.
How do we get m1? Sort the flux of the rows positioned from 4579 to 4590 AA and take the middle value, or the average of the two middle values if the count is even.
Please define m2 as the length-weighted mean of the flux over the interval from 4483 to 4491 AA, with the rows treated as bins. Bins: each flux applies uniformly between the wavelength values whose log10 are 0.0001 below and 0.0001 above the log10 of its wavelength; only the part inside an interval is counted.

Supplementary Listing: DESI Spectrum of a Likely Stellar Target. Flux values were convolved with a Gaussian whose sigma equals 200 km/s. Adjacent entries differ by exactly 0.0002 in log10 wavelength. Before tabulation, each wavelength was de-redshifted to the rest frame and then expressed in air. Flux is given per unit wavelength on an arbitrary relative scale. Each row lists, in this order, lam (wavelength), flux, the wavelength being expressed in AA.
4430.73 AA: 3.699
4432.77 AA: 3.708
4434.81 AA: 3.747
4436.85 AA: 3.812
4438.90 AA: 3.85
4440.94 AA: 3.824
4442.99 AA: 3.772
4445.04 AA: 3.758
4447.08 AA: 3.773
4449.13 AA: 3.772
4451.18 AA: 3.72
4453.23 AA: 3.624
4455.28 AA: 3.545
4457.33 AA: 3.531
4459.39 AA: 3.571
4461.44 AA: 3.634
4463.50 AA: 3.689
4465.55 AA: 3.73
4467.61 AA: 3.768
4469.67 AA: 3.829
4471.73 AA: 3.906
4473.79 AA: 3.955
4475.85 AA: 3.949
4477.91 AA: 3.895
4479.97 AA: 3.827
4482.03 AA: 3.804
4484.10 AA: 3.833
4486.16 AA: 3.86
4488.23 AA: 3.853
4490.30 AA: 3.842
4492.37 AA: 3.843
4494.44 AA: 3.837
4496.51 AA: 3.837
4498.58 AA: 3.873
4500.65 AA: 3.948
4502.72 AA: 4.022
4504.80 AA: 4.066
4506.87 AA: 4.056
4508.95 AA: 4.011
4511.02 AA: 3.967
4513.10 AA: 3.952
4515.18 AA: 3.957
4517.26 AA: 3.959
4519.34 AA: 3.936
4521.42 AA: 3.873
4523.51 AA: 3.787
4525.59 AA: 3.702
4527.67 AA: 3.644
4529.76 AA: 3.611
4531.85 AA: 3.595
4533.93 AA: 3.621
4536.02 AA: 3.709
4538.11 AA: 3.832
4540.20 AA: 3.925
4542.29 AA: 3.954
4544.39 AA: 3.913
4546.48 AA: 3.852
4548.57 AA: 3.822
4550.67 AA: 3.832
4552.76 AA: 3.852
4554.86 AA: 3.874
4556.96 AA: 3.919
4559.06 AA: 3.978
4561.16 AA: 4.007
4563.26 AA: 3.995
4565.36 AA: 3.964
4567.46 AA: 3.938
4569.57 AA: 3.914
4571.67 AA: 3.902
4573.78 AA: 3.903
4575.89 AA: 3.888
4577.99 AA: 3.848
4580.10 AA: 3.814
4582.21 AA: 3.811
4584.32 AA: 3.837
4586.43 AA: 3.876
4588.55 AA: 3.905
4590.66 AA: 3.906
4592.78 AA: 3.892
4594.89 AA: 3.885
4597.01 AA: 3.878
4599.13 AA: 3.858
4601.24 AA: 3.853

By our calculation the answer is 1.00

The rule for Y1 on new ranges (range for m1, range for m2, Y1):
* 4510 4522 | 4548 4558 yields 0.99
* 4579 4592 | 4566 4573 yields 1.01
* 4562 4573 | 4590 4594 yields 0.99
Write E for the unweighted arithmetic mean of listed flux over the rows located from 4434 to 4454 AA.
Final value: 3.77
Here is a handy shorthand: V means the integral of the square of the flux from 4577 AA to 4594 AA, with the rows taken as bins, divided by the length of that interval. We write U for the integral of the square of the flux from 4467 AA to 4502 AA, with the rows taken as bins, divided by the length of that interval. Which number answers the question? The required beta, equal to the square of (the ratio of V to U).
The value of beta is 1.00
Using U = 14.9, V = 14.9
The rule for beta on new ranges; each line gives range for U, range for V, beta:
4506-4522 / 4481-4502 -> 0.89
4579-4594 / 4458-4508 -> 0.99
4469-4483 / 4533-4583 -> 1.00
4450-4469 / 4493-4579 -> 1.28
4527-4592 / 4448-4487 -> 0.91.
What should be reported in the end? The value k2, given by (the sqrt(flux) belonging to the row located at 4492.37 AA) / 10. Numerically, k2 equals 0.196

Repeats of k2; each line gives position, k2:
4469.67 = 0.196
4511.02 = 0.199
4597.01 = 0.197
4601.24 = 0.196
